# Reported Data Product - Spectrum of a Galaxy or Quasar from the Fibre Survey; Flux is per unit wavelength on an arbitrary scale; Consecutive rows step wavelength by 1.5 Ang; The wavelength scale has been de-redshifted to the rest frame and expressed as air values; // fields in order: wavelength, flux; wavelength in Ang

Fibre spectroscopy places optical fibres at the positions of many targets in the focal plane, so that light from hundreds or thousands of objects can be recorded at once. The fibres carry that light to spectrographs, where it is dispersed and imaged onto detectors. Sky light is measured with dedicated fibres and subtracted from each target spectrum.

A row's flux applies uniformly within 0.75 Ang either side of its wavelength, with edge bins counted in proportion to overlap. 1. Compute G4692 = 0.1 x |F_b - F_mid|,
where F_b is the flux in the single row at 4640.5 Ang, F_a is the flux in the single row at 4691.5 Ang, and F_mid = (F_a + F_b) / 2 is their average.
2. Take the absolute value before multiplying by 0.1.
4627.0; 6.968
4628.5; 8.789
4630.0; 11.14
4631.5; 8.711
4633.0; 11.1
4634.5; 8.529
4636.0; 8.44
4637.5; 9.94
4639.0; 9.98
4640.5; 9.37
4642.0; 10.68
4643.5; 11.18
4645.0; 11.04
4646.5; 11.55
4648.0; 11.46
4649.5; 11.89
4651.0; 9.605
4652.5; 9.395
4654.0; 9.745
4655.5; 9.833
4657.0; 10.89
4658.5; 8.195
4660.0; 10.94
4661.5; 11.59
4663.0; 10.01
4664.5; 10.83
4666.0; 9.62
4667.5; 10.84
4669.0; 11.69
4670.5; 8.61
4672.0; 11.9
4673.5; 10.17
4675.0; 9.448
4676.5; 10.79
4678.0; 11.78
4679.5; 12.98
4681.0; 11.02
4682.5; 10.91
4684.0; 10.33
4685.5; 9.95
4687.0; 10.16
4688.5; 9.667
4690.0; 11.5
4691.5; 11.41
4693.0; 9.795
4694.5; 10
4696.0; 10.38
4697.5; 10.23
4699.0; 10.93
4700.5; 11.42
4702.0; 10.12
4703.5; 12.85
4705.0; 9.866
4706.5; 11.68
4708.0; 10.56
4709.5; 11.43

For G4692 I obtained 0.10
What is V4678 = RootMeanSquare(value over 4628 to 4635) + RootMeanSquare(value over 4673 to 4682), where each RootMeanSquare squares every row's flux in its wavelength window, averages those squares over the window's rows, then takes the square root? 20.8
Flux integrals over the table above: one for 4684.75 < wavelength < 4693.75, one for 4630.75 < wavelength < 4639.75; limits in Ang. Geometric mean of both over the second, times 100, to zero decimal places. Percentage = 105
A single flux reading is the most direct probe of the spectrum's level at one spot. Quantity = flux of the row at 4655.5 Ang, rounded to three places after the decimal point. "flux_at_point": 9.833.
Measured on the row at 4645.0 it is 11.040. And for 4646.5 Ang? 11.550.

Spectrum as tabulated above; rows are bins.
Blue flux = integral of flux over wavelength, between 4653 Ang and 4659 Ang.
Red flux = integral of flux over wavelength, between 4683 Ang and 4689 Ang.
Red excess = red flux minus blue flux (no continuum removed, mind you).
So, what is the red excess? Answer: 2.2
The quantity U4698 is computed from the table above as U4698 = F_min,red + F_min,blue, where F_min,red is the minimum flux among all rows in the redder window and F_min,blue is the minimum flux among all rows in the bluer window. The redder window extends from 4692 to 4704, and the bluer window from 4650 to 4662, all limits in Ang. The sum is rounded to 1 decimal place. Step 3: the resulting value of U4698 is 18.0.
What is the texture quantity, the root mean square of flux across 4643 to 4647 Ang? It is 11.3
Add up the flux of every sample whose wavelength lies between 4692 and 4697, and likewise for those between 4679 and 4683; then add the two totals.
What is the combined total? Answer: 65.1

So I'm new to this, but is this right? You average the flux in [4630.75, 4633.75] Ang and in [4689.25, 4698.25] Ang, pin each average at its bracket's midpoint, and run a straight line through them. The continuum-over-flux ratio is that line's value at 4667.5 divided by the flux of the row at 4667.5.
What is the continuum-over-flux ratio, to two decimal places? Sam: 0.95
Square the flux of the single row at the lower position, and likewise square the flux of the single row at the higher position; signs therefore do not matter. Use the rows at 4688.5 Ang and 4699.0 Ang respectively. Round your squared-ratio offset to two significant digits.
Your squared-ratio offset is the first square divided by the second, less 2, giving -1.2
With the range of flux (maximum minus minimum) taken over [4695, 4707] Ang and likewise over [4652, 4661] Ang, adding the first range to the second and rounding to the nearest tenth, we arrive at 5.7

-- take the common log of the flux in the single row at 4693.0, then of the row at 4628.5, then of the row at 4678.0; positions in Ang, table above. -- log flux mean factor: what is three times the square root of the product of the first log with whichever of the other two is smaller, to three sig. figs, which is 2.90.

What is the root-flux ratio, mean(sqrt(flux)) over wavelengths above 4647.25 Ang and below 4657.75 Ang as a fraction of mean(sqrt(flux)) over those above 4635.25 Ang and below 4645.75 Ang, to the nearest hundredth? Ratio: 1.02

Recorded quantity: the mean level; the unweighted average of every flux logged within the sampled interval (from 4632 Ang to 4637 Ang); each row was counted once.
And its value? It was 9.4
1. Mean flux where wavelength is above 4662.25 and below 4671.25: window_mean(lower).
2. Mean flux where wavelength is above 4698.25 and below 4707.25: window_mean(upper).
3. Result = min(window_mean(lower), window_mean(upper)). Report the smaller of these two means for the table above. 10.3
